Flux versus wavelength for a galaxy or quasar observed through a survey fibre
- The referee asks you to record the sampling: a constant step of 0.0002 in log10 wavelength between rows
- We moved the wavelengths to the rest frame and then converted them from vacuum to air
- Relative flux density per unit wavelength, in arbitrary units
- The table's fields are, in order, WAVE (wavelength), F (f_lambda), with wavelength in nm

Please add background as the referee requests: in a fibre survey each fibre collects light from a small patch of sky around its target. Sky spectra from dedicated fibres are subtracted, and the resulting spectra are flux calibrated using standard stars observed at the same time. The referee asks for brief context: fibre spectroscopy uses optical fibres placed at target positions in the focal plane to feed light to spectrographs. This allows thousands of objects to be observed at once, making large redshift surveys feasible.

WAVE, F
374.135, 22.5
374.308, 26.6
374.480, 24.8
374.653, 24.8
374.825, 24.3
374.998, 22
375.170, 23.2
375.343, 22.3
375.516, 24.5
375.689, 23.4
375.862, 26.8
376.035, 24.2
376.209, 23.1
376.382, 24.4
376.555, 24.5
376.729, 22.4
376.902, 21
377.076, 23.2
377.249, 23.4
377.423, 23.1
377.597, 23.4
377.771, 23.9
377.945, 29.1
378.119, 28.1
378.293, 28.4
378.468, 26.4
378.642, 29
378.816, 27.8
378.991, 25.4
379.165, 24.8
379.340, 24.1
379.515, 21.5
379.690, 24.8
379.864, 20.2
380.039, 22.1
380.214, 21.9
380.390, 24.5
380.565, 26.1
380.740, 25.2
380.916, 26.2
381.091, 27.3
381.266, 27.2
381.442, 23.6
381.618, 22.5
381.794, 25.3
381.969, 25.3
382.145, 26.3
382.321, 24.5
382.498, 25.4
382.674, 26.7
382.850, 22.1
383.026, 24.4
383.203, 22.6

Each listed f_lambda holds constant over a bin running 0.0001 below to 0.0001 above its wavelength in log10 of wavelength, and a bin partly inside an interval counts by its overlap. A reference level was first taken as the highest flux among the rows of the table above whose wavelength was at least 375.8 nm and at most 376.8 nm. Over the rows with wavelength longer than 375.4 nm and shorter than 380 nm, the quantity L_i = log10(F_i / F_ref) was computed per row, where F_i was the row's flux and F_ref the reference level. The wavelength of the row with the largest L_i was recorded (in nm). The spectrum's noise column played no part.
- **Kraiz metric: 377.945 nm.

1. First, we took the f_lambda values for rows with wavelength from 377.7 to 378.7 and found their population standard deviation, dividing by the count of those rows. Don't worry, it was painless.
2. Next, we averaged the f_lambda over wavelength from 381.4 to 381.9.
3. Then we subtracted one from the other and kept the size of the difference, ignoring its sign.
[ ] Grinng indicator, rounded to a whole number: 22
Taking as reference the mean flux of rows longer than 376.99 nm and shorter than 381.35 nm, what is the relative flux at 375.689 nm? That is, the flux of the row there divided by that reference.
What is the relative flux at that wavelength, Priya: 0.93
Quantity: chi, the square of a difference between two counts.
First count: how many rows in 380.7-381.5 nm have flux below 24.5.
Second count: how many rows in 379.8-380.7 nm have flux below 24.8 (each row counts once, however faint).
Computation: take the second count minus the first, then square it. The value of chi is 9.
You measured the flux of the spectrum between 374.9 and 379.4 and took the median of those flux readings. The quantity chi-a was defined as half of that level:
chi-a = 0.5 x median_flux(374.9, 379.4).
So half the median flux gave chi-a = 12.1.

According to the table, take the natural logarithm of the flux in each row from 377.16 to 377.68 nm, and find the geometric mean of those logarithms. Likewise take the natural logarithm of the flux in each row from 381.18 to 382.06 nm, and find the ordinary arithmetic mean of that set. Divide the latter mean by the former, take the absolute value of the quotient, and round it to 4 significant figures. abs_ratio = 1.019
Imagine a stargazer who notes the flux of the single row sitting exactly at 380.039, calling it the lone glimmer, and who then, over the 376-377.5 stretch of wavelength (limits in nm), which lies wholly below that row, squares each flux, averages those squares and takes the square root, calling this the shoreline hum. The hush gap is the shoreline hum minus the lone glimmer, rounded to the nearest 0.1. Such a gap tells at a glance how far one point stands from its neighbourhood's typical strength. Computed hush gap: 1.2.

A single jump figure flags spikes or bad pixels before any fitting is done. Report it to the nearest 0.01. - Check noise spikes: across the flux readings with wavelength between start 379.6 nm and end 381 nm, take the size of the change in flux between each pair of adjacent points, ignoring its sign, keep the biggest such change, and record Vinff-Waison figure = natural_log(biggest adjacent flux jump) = 1.53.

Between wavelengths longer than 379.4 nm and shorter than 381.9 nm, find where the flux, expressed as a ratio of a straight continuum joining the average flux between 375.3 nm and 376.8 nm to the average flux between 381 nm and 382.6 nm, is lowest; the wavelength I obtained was 379.864 nm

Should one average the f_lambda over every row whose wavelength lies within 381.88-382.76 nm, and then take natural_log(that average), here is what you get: 3.244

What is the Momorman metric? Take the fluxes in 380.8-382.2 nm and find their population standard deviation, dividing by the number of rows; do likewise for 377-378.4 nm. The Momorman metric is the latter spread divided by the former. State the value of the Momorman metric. 1.6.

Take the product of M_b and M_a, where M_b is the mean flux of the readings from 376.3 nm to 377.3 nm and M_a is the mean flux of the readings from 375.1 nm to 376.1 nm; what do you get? 557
